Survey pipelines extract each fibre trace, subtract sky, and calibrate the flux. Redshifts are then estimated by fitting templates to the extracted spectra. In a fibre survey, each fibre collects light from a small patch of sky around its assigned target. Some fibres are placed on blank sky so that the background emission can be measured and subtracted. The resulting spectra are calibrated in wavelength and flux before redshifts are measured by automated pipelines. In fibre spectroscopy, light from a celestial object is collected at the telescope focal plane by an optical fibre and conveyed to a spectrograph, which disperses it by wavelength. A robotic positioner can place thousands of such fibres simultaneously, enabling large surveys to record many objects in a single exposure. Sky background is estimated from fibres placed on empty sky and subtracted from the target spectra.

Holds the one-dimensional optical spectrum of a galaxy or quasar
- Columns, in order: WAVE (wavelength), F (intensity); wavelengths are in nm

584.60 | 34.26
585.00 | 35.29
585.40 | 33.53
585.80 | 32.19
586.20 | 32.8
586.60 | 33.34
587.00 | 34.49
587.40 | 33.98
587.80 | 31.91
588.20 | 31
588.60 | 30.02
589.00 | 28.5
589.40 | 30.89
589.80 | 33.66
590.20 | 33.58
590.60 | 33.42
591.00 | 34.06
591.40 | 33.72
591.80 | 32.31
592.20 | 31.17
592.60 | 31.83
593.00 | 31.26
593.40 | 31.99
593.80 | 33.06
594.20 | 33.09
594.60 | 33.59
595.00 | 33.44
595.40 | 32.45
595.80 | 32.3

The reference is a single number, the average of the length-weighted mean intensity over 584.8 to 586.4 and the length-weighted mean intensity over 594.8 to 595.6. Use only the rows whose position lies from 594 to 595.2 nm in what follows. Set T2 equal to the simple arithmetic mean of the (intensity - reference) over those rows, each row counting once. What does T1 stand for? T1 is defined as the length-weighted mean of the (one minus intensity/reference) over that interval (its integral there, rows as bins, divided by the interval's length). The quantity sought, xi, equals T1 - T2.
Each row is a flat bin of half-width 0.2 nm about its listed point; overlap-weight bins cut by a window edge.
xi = -0.2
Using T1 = -0.01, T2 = 0.2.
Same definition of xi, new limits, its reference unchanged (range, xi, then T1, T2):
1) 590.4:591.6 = -0.6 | -0.02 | 0.5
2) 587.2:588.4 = 0.9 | 0.03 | -0.9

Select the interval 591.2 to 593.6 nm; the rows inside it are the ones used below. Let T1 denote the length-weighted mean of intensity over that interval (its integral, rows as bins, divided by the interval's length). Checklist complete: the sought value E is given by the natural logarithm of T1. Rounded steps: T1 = 32.0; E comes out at 3.47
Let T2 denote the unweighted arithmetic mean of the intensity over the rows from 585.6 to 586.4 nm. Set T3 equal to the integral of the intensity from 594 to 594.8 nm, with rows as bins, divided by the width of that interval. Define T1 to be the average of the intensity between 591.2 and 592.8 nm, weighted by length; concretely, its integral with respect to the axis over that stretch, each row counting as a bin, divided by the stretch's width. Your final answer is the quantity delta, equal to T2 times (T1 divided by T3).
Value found 31.4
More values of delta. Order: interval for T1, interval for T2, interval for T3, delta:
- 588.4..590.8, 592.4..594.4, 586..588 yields 30.7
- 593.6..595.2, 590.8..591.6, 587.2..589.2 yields 36.3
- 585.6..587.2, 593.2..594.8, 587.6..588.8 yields 35.3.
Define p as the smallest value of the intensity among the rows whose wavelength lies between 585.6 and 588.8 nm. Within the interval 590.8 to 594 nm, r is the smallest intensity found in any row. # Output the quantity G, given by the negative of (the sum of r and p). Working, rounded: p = 30.02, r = 31.17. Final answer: -61.2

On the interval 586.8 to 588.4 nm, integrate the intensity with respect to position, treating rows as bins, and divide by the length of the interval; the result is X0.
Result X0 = 32.8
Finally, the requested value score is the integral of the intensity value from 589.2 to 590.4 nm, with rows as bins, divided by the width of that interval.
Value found 32.7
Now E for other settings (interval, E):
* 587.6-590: 3.43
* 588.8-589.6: 3.39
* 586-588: 3.51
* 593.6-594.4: 3.50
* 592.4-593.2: 3.45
